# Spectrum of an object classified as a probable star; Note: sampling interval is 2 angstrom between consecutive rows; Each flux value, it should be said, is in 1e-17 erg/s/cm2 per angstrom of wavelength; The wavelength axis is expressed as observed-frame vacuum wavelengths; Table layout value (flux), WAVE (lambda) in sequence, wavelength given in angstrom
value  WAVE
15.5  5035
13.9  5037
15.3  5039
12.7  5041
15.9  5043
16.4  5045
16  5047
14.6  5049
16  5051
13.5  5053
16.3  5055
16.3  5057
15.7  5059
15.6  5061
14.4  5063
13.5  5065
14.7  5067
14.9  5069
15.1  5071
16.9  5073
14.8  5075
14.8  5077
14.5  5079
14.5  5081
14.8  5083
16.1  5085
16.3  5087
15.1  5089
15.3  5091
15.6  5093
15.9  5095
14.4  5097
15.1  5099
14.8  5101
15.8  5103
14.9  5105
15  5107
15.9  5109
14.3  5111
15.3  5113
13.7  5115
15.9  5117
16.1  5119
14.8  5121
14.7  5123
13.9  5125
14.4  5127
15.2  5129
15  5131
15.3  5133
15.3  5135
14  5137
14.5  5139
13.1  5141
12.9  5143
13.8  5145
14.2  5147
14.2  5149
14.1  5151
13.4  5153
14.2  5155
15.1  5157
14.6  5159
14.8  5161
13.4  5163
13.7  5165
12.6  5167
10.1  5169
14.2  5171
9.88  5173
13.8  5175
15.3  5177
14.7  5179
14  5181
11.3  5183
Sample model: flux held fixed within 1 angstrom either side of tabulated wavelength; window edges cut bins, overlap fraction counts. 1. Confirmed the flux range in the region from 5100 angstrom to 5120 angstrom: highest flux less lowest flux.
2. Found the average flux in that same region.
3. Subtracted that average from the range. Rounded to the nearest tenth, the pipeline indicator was -12.8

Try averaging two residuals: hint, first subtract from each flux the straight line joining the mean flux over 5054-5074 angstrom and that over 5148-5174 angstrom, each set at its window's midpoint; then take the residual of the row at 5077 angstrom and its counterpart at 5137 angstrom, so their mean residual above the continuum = -0.1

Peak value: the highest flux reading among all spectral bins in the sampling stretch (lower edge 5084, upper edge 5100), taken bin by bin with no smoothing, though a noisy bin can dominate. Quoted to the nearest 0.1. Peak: 16.3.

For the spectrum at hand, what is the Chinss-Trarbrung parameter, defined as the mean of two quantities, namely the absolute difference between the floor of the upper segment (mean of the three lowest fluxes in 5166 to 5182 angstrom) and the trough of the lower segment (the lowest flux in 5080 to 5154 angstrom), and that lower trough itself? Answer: 7.47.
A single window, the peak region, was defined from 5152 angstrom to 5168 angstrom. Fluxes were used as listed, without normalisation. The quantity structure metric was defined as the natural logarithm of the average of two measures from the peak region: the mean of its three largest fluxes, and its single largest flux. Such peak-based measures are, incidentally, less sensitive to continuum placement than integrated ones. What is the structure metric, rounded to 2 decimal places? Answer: 2.71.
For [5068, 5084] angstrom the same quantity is 2.79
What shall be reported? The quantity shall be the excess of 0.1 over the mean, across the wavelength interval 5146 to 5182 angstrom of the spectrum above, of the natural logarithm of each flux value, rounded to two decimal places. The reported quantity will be -2.51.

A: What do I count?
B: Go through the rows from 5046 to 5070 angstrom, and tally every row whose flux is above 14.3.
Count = 10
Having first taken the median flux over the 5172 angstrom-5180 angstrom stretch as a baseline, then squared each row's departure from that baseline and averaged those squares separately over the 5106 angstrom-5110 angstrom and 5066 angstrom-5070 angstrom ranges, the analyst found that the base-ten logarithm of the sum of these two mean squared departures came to 0.29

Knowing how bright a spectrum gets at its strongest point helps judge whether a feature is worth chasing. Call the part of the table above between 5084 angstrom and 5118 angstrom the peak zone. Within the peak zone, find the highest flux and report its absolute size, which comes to 16.3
